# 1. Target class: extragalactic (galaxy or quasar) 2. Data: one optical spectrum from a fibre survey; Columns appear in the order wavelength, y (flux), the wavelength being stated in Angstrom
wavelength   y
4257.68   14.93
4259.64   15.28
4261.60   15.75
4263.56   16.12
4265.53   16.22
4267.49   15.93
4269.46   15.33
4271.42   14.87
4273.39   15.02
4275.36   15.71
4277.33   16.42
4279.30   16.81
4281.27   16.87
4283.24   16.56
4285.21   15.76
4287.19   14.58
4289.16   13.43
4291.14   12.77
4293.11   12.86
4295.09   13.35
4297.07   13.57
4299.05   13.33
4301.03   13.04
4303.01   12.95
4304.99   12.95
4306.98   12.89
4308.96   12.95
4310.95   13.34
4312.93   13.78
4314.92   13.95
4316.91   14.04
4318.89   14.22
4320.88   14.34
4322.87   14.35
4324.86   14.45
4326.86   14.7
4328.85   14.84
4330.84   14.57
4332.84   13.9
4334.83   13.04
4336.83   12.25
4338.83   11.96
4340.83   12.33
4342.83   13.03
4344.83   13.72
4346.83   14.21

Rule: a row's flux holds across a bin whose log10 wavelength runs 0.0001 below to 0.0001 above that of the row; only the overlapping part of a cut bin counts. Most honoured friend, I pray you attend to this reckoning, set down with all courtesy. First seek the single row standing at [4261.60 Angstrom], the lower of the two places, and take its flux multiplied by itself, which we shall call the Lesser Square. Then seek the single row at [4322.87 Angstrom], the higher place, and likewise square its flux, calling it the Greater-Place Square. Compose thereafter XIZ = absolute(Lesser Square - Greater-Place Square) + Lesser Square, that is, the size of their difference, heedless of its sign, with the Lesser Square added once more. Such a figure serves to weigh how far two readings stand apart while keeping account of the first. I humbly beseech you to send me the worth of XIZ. 290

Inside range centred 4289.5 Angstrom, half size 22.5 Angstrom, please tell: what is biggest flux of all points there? 16.87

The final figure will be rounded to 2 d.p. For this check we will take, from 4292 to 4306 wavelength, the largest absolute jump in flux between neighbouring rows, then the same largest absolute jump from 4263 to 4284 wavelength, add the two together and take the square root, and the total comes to 1.10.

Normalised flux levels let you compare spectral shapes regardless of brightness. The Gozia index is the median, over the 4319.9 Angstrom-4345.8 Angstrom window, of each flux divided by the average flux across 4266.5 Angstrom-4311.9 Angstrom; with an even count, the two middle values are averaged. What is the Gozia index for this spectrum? 0.97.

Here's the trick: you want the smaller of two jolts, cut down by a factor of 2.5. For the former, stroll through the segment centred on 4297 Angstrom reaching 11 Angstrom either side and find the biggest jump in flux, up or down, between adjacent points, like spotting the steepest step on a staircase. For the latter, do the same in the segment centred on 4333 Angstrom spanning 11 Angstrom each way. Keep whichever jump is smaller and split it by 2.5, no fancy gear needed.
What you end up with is 0.34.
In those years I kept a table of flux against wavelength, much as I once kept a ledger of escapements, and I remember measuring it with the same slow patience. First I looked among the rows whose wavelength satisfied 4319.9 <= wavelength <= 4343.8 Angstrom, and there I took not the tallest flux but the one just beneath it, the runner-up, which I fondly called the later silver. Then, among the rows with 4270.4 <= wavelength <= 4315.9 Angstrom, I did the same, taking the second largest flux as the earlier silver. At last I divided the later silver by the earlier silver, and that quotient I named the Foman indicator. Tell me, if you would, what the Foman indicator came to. 0.87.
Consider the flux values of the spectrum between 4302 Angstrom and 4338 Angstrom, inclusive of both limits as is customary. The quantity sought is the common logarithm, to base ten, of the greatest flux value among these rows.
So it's 1.17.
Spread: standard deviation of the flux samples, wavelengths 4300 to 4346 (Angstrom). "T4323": 0.8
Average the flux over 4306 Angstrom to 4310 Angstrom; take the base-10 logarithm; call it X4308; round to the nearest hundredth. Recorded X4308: 1.11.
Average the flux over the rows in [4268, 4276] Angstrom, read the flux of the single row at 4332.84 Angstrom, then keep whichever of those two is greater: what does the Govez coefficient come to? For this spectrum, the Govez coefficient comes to 15.2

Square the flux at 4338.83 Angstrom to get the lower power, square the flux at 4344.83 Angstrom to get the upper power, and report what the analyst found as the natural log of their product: 10.2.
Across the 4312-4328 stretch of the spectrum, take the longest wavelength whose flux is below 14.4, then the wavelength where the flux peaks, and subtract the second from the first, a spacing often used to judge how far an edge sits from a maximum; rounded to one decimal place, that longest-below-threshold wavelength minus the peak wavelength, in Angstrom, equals -4.0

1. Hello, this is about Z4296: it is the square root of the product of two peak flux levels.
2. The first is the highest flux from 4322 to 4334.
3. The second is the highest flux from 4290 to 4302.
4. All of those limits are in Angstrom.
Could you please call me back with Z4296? 14.2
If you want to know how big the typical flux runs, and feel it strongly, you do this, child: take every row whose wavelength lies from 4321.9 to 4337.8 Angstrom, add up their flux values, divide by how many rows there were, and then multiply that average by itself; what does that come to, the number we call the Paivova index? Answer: 196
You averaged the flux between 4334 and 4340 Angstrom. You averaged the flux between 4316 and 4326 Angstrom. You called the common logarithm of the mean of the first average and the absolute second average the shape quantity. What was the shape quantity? 1.13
